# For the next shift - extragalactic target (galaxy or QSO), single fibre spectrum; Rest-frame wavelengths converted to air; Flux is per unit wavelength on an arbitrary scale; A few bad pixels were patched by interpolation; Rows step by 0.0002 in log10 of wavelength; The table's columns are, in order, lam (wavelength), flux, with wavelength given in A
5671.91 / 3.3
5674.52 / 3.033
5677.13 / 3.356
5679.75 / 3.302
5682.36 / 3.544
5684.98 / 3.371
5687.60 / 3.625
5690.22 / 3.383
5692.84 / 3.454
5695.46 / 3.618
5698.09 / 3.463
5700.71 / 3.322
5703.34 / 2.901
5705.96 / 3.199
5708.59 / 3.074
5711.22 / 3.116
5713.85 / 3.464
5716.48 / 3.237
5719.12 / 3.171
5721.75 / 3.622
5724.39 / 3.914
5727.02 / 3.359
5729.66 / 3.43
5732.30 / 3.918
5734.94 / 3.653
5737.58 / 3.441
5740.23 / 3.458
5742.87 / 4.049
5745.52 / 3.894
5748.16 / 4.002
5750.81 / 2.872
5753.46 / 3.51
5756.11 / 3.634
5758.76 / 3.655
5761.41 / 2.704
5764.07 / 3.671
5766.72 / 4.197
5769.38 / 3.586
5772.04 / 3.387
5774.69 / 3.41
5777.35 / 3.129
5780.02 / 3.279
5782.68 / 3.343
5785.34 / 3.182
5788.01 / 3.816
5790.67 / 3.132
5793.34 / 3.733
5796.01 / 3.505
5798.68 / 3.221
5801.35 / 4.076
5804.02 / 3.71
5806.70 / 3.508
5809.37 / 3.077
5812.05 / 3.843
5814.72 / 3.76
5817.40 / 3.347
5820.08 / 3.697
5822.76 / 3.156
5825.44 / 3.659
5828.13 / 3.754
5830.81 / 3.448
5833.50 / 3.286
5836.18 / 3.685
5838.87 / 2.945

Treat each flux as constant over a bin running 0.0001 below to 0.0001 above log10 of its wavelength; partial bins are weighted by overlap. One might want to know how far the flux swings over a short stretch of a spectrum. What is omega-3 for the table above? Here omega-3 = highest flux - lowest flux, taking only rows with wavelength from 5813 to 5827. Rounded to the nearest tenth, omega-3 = 0.6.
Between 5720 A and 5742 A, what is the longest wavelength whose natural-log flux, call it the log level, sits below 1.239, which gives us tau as 5737.58 A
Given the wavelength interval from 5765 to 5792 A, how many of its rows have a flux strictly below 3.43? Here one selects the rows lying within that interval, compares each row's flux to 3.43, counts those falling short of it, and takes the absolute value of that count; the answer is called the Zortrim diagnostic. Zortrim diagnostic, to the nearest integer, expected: 7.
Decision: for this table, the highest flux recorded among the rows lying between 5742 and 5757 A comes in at 4.049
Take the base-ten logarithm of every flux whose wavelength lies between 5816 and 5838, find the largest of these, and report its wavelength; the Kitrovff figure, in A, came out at 5828.13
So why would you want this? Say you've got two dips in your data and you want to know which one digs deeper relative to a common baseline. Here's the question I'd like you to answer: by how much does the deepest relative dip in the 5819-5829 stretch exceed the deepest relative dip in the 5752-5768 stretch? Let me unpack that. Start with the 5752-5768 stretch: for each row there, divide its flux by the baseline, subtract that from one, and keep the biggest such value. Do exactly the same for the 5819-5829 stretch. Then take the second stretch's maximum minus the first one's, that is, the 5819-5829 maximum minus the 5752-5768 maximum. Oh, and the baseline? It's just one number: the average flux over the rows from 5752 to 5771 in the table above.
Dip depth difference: -0.127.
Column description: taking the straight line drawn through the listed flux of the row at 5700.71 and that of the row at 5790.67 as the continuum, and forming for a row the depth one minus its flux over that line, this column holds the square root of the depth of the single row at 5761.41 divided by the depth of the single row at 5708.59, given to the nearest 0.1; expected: 1.5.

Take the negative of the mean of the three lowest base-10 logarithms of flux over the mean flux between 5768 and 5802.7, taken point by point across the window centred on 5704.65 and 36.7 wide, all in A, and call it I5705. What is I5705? 0.056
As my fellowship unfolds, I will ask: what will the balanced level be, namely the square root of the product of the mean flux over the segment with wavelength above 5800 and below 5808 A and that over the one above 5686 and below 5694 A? 3.62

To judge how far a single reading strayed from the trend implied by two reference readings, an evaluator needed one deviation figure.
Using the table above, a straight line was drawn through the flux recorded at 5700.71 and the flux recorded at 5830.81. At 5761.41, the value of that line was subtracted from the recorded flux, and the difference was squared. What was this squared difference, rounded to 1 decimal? 0.5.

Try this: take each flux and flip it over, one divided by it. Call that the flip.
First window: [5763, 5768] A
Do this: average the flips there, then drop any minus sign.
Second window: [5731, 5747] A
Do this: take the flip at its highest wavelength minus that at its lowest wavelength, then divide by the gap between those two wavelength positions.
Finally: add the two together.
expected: 0.255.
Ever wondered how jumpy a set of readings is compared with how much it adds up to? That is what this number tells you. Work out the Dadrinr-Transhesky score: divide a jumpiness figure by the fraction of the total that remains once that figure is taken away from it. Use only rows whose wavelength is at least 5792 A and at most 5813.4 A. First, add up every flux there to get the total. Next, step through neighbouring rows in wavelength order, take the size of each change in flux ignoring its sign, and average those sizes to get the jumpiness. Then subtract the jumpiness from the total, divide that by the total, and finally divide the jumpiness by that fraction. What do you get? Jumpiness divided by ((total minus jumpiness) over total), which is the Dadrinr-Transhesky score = 0.45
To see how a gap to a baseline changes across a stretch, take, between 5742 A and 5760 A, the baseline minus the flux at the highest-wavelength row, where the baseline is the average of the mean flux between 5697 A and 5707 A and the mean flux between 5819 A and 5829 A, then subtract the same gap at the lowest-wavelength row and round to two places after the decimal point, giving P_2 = 0.39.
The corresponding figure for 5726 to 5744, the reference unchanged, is -0.69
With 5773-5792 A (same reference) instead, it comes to 0.28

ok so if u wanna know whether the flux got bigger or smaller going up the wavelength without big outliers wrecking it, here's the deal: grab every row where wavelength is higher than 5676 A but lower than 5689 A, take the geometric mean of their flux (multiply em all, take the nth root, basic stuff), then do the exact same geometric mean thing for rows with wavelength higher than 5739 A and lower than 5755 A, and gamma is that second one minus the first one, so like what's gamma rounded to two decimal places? 0.17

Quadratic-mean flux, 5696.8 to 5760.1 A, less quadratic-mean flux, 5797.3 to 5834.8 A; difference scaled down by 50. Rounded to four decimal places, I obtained -0.0012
